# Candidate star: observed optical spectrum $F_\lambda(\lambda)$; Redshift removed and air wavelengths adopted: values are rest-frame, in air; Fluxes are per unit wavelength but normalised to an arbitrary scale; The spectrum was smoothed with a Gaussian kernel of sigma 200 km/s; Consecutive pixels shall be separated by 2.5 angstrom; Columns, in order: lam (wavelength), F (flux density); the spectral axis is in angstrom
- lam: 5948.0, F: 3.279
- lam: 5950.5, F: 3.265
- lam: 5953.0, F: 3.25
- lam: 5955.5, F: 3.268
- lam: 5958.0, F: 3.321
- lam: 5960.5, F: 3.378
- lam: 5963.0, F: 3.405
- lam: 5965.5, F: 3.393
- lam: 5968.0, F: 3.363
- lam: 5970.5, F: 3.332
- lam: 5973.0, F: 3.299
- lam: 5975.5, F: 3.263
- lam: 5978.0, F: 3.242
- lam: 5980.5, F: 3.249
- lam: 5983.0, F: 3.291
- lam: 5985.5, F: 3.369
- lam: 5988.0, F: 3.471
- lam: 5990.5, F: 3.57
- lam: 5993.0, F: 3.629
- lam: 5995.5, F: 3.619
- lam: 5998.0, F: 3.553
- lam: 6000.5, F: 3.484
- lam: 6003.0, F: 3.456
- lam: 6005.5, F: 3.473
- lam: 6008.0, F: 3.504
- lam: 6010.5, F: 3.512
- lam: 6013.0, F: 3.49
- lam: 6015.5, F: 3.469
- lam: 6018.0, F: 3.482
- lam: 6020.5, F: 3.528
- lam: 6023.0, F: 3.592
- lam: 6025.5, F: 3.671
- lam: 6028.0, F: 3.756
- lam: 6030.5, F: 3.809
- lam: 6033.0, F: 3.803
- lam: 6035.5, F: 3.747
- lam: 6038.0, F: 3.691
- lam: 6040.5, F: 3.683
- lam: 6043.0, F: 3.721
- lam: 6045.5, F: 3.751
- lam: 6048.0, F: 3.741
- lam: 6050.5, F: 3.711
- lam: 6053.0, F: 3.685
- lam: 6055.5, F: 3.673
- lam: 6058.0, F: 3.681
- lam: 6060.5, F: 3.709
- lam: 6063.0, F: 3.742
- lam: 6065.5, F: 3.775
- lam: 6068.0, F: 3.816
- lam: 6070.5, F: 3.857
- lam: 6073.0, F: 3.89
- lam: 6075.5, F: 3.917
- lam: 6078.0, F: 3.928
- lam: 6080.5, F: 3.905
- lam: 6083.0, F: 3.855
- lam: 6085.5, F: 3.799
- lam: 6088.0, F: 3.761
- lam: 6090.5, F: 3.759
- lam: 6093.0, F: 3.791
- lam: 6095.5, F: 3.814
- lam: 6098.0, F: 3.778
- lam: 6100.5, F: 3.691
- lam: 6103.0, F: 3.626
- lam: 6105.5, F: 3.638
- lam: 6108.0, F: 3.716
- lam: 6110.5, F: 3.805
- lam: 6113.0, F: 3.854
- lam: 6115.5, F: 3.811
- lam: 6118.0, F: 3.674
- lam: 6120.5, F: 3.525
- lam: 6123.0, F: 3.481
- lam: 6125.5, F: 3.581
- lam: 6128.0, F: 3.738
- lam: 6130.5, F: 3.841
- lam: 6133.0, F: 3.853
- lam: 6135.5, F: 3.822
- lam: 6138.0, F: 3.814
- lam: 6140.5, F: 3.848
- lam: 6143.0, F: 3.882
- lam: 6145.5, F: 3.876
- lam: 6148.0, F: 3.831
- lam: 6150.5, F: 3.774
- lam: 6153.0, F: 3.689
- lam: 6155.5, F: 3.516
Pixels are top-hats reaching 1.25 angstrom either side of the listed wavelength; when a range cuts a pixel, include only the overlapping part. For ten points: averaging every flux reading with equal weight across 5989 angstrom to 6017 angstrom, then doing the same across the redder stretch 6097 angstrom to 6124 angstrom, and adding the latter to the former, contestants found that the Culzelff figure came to 7.21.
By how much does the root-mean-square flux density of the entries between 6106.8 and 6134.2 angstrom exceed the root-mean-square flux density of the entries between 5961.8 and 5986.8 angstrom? 0.40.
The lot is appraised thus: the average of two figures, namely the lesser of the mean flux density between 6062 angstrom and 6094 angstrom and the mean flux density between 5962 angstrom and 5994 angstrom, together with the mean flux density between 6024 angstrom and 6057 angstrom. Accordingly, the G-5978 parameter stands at 3.55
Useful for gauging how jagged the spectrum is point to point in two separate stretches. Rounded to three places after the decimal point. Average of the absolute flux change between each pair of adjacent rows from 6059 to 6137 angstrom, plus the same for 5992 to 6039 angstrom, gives 0.095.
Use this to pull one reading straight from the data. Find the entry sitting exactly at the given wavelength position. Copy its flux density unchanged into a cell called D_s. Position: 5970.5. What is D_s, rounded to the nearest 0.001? 3.332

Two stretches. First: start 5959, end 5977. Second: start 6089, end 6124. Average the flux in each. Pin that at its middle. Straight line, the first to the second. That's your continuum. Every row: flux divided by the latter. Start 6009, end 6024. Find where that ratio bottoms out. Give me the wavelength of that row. 6015.5 angstrom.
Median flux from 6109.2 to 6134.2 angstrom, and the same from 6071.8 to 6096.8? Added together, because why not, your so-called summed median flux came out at 7.61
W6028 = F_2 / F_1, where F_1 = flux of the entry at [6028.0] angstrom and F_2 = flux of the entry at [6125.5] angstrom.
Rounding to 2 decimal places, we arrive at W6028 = 0.95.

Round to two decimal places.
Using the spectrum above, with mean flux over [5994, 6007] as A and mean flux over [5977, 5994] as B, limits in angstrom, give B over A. 0.97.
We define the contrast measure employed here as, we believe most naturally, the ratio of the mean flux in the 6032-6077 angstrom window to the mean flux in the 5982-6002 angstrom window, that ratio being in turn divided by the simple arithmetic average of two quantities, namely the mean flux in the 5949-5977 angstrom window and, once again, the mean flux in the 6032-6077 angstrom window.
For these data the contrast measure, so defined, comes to 0.303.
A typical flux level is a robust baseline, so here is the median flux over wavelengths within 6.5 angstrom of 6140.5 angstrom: 3.85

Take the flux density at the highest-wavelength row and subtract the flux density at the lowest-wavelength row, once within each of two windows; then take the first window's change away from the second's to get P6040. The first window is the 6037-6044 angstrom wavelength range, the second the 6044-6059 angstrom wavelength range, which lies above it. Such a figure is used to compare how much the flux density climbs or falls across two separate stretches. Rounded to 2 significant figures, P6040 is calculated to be -0.10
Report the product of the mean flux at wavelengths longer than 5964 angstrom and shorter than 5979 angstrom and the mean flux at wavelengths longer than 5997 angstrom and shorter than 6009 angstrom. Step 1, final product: 11.6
